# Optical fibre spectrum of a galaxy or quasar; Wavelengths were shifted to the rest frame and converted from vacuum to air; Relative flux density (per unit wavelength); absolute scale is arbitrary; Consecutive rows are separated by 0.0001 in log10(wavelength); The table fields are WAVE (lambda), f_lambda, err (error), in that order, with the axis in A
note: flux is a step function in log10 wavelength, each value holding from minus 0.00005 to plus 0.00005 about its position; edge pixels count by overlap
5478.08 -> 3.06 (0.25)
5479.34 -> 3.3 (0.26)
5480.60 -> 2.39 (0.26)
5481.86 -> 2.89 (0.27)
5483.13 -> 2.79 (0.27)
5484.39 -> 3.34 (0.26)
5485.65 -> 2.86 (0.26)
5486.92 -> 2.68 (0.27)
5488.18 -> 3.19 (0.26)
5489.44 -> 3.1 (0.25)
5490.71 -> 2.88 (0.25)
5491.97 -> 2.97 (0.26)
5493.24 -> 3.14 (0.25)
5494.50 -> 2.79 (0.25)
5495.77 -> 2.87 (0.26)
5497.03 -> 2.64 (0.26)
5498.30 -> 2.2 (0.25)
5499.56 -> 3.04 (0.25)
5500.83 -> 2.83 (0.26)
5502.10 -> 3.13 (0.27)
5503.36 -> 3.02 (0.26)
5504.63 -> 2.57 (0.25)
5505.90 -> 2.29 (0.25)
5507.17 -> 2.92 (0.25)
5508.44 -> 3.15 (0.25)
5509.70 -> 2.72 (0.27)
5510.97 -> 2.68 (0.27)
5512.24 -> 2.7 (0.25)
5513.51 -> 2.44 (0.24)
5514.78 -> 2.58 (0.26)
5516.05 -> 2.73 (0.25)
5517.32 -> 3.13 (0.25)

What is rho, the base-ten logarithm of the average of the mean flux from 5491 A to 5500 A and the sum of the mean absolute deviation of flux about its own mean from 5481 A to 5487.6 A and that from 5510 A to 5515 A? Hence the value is 0.186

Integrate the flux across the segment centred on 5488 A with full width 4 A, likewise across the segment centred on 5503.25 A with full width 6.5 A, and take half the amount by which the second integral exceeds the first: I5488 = 3.1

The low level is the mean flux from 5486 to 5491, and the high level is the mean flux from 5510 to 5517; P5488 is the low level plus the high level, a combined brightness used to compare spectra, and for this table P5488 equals 5.6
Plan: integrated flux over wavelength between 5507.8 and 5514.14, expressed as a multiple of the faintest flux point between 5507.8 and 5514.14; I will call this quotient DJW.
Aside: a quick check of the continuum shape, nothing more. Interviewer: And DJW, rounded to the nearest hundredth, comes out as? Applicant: 7.12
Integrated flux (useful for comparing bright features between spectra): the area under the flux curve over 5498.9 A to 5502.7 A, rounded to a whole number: 11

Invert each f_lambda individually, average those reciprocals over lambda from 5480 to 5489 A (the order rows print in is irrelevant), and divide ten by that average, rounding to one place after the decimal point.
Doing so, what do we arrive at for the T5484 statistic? 28.5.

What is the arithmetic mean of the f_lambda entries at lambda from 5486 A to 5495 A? 2.96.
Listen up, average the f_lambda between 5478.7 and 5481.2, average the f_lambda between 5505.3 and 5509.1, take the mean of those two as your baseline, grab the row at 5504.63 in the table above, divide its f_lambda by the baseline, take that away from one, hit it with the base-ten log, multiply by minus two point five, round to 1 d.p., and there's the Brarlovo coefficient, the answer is 2.6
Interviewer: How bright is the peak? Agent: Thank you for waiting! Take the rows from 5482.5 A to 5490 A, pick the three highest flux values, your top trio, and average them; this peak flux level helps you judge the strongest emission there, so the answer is 3.21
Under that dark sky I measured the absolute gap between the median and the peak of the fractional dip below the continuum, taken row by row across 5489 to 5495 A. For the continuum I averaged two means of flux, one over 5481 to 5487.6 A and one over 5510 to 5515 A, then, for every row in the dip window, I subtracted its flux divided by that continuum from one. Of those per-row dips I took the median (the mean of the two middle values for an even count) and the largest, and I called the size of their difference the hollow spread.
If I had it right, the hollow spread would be 0.07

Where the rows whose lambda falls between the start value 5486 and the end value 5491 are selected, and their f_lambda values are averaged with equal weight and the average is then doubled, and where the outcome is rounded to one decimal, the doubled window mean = 5.9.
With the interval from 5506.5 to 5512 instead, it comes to 5.7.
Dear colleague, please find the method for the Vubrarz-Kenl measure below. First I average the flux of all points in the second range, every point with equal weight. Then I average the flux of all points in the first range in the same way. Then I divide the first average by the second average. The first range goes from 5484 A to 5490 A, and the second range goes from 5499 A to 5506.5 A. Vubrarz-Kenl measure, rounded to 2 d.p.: 1.08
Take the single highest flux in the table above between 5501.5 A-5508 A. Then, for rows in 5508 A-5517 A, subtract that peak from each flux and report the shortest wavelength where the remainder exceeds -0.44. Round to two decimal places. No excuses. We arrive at 5508.44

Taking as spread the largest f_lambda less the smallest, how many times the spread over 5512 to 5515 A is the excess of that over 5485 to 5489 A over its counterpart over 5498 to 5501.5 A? -1.3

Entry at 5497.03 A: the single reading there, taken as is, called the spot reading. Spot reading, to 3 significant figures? 2.64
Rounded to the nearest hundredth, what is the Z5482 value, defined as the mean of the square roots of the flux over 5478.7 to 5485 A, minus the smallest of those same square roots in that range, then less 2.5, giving -2.33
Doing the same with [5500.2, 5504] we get -2.45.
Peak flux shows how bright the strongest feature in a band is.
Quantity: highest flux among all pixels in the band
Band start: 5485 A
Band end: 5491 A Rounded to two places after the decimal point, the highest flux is 3.19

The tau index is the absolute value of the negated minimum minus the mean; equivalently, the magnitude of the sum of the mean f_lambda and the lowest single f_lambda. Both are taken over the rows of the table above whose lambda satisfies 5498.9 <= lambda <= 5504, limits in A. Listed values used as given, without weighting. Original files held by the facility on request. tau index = 5.83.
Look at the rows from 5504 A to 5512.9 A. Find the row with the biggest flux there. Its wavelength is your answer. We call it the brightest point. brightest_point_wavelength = 5508.44 A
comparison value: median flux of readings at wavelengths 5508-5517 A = 2.70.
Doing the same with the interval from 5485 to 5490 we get 2.98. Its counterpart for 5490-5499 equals 2.87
